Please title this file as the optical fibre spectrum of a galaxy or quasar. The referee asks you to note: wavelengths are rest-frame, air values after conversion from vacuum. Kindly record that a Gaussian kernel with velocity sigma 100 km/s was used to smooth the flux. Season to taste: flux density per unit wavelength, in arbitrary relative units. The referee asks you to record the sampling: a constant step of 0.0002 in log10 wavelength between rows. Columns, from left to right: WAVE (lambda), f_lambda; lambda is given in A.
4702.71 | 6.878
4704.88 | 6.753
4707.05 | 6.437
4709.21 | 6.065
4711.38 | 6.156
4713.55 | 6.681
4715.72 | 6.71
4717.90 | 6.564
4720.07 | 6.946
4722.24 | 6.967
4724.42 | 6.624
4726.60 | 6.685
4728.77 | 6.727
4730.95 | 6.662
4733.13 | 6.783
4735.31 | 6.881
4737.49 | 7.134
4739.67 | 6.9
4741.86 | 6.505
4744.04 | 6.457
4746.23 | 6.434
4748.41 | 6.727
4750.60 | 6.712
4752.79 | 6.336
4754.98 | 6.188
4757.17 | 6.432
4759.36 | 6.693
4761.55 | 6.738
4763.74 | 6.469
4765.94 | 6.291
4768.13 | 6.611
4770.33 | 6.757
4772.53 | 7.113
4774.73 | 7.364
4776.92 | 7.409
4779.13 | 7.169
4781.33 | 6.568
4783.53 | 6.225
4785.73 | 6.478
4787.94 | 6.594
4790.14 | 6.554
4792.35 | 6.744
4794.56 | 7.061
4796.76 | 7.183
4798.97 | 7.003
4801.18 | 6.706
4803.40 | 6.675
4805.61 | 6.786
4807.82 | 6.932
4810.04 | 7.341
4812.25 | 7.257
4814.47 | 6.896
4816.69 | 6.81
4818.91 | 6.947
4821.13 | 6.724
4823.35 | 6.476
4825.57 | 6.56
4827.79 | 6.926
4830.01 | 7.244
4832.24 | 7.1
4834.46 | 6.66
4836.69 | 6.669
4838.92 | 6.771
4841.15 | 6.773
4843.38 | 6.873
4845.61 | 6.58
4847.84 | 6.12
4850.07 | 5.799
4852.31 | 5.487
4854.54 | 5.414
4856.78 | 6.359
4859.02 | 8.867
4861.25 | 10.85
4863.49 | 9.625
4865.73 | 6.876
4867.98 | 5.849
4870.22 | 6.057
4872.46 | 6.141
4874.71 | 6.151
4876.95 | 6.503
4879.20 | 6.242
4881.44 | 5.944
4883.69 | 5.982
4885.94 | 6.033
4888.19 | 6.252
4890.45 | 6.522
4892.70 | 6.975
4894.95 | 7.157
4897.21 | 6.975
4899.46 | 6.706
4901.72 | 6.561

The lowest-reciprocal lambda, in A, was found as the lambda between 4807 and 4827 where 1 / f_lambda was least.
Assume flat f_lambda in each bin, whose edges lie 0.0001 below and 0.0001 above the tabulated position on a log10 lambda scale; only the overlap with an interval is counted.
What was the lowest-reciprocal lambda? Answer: 4810.04 A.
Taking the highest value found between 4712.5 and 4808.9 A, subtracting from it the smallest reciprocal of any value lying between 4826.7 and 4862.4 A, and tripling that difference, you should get 22.0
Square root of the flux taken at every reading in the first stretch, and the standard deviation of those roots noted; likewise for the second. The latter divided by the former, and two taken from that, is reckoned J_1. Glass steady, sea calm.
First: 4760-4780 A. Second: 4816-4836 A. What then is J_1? -1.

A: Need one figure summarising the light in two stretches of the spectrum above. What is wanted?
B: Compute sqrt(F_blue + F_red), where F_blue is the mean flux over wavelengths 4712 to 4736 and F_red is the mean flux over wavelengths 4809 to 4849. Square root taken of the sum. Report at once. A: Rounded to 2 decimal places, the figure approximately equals 3.68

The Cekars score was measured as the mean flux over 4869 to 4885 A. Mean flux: 6.15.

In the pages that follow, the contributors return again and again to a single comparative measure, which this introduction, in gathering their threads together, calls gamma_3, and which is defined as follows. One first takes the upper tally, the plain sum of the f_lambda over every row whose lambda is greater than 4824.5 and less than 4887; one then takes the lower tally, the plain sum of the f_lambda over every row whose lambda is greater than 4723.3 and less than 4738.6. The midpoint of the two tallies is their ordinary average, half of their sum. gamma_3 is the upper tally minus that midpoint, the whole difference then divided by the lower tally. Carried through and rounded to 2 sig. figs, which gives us 1.5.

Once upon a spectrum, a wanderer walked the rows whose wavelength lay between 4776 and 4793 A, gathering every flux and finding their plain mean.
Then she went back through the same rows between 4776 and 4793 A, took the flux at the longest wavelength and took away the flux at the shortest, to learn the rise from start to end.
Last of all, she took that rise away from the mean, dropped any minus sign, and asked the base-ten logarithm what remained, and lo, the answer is 0.868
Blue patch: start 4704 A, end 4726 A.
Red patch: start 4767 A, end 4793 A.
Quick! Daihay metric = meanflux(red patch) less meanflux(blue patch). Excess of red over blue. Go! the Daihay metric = 0.21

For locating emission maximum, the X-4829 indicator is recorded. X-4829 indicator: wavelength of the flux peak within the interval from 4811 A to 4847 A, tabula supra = 4812.25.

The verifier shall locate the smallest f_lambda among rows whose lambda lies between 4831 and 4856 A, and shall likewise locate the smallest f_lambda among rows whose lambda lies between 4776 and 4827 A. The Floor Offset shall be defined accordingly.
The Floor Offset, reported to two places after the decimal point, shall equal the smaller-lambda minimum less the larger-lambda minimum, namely 0.81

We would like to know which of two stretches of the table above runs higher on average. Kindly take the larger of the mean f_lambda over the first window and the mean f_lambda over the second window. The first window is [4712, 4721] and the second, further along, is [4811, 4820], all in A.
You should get 6.98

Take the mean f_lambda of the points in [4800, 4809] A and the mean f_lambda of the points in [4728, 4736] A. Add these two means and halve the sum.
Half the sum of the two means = 6.77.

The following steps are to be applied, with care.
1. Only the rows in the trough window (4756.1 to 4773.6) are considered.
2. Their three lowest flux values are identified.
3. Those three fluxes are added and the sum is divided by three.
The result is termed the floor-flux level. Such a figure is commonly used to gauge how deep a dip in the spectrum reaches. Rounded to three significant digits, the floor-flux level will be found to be 6.40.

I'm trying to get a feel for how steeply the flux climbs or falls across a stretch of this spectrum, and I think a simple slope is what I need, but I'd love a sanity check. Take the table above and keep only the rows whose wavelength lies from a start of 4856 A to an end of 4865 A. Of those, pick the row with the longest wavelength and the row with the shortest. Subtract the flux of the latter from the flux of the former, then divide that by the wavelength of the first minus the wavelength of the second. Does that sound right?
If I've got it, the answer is 0.49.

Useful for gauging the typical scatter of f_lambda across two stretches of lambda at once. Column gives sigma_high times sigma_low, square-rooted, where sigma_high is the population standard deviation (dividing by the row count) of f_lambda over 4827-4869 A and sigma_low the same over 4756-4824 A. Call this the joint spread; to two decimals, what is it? 0.65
